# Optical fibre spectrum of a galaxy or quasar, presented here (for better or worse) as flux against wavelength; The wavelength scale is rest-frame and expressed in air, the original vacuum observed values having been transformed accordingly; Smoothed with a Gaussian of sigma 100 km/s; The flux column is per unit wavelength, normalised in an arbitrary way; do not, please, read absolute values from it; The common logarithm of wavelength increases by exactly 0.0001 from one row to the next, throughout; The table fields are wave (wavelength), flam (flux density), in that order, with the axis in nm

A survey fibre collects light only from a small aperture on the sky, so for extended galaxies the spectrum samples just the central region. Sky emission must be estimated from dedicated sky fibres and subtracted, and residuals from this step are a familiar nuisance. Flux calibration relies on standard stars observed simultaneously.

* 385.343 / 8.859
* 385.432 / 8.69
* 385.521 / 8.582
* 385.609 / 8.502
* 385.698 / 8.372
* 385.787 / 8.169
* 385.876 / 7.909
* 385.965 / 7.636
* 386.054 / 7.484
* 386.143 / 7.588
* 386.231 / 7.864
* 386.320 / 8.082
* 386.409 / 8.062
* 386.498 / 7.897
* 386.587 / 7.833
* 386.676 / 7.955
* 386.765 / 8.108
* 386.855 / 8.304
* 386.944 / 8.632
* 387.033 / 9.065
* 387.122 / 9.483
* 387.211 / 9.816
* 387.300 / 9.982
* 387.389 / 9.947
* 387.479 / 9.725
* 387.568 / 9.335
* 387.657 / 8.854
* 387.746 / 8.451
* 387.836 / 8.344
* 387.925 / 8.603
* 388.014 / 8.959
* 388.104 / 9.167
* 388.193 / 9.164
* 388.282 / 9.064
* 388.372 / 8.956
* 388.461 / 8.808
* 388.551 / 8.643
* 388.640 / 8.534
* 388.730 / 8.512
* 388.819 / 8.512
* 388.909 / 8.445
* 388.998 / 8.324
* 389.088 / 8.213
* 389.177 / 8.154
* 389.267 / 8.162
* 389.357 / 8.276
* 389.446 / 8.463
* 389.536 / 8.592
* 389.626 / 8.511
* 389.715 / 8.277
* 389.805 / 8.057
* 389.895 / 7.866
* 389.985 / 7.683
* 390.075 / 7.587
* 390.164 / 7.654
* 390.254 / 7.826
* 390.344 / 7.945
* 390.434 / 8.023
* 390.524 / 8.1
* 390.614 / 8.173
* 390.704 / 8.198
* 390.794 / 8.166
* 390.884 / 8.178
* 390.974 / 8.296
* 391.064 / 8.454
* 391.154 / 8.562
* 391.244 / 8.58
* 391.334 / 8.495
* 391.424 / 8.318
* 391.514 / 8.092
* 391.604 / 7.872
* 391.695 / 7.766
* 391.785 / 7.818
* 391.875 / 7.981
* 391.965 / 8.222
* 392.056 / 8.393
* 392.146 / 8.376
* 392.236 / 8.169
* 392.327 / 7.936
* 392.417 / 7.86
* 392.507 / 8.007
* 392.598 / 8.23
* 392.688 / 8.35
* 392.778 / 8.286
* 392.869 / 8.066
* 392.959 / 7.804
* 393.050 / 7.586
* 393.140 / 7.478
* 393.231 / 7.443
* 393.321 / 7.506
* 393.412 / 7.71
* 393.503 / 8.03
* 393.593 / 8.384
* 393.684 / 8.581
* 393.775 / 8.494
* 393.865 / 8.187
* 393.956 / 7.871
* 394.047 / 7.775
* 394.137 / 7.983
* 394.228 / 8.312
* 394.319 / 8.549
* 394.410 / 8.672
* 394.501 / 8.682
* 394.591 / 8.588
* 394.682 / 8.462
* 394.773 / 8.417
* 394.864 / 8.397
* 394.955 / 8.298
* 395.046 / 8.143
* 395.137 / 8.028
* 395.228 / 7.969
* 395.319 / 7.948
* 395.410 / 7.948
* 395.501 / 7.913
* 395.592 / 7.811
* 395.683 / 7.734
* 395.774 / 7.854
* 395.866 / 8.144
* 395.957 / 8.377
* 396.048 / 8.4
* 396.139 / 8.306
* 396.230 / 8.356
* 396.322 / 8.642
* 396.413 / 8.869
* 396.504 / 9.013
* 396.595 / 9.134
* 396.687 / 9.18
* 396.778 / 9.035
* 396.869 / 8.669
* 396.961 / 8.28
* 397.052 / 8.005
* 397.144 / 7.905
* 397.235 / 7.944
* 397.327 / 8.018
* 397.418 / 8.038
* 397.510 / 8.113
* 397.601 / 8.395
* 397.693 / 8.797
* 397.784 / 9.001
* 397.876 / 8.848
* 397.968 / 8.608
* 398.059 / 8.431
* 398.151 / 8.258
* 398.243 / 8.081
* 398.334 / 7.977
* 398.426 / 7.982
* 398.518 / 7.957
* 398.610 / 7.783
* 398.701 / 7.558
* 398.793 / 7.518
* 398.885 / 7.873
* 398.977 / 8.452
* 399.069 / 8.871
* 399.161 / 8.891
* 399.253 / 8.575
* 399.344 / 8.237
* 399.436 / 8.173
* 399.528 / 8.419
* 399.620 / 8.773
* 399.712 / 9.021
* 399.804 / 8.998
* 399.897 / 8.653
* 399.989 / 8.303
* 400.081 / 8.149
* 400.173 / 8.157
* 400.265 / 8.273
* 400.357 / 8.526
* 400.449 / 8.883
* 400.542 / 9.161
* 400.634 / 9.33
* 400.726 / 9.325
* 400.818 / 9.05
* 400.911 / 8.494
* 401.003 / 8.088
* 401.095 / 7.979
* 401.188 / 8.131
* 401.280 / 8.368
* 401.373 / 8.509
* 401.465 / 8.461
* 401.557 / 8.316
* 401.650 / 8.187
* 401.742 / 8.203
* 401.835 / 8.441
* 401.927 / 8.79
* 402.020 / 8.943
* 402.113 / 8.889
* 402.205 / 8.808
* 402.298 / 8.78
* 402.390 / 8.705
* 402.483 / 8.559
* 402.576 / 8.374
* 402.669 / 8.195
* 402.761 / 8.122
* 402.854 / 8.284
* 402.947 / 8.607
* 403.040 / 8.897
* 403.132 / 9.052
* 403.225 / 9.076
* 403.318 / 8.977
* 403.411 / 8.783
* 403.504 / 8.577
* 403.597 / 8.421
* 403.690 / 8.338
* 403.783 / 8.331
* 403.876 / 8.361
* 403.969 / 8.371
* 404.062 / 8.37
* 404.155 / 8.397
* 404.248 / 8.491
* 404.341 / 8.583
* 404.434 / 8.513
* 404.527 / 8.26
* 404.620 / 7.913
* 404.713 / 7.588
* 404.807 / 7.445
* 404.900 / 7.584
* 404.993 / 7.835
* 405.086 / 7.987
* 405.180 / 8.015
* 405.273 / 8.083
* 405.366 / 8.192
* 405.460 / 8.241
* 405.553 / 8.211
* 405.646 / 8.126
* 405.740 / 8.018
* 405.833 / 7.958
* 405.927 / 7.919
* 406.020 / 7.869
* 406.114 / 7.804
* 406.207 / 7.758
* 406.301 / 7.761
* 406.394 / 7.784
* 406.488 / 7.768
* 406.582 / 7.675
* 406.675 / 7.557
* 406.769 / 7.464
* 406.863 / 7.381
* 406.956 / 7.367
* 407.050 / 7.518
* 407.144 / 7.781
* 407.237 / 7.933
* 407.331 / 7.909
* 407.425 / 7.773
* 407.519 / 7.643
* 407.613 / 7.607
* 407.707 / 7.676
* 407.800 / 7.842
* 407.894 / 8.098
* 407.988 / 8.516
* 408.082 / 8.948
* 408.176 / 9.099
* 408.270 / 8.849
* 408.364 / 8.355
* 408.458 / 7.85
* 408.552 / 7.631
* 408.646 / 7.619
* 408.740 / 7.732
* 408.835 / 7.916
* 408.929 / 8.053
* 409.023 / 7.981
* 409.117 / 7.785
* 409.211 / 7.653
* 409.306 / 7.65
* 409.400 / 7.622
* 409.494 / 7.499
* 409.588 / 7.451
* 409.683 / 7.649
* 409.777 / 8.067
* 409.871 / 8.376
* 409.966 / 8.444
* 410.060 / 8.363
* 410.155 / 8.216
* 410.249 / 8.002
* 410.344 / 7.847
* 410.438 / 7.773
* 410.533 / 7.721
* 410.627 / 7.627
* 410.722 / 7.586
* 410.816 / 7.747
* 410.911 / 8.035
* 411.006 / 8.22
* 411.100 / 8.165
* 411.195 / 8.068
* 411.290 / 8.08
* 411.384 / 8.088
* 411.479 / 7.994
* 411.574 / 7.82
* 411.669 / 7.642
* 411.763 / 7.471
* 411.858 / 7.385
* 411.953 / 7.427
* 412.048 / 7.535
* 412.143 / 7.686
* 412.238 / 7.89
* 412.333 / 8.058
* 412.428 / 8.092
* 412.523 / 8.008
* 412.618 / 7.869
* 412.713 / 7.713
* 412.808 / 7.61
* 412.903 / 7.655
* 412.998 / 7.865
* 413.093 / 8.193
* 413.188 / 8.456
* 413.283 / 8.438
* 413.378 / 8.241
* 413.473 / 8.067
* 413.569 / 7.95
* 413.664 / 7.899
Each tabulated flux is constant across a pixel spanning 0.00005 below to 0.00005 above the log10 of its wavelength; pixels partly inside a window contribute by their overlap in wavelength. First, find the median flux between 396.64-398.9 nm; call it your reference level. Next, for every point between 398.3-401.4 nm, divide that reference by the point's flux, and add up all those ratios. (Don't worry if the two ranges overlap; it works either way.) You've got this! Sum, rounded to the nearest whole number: 33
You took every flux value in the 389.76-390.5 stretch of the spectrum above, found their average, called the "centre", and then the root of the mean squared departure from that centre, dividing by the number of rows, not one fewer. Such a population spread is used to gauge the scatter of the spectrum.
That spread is 0.16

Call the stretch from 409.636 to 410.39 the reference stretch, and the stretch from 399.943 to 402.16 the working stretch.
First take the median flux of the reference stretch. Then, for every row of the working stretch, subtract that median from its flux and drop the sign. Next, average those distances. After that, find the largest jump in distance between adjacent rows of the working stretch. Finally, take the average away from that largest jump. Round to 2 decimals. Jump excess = 0.14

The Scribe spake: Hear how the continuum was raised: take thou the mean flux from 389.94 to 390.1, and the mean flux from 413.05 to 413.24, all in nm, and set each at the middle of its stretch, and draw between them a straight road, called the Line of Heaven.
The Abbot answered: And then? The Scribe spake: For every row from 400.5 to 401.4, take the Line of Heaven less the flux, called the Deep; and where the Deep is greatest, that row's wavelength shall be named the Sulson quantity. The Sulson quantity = 401.095 nm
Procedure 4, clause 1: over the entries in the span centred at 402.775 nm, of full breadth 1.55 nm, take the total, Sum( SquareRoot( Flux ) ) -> 50.1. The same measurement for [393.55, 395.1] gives 49.1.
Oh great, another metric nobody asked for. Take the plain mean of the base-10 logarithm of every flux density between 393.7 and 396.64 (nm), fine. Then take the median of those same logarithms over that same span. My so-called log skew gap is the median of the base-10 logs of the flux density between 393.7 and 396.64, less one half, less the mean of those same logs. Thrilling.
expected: -0.499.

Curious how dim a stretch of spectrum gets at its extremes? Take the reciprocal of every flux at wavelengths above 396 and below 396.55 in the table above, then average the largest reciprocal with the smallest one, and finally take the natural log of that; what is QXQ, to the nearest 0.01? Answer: -2.16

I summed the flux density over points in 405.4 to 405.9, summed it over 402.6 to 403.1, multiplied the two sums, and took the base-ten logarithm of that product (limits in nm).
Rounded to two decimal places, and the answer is 3.23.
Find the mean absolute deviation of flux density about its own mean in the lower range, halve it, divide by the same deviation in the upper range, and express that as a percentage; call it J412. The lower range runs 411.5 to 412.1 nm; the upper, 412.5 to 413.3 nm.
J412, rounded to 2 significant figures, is 23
